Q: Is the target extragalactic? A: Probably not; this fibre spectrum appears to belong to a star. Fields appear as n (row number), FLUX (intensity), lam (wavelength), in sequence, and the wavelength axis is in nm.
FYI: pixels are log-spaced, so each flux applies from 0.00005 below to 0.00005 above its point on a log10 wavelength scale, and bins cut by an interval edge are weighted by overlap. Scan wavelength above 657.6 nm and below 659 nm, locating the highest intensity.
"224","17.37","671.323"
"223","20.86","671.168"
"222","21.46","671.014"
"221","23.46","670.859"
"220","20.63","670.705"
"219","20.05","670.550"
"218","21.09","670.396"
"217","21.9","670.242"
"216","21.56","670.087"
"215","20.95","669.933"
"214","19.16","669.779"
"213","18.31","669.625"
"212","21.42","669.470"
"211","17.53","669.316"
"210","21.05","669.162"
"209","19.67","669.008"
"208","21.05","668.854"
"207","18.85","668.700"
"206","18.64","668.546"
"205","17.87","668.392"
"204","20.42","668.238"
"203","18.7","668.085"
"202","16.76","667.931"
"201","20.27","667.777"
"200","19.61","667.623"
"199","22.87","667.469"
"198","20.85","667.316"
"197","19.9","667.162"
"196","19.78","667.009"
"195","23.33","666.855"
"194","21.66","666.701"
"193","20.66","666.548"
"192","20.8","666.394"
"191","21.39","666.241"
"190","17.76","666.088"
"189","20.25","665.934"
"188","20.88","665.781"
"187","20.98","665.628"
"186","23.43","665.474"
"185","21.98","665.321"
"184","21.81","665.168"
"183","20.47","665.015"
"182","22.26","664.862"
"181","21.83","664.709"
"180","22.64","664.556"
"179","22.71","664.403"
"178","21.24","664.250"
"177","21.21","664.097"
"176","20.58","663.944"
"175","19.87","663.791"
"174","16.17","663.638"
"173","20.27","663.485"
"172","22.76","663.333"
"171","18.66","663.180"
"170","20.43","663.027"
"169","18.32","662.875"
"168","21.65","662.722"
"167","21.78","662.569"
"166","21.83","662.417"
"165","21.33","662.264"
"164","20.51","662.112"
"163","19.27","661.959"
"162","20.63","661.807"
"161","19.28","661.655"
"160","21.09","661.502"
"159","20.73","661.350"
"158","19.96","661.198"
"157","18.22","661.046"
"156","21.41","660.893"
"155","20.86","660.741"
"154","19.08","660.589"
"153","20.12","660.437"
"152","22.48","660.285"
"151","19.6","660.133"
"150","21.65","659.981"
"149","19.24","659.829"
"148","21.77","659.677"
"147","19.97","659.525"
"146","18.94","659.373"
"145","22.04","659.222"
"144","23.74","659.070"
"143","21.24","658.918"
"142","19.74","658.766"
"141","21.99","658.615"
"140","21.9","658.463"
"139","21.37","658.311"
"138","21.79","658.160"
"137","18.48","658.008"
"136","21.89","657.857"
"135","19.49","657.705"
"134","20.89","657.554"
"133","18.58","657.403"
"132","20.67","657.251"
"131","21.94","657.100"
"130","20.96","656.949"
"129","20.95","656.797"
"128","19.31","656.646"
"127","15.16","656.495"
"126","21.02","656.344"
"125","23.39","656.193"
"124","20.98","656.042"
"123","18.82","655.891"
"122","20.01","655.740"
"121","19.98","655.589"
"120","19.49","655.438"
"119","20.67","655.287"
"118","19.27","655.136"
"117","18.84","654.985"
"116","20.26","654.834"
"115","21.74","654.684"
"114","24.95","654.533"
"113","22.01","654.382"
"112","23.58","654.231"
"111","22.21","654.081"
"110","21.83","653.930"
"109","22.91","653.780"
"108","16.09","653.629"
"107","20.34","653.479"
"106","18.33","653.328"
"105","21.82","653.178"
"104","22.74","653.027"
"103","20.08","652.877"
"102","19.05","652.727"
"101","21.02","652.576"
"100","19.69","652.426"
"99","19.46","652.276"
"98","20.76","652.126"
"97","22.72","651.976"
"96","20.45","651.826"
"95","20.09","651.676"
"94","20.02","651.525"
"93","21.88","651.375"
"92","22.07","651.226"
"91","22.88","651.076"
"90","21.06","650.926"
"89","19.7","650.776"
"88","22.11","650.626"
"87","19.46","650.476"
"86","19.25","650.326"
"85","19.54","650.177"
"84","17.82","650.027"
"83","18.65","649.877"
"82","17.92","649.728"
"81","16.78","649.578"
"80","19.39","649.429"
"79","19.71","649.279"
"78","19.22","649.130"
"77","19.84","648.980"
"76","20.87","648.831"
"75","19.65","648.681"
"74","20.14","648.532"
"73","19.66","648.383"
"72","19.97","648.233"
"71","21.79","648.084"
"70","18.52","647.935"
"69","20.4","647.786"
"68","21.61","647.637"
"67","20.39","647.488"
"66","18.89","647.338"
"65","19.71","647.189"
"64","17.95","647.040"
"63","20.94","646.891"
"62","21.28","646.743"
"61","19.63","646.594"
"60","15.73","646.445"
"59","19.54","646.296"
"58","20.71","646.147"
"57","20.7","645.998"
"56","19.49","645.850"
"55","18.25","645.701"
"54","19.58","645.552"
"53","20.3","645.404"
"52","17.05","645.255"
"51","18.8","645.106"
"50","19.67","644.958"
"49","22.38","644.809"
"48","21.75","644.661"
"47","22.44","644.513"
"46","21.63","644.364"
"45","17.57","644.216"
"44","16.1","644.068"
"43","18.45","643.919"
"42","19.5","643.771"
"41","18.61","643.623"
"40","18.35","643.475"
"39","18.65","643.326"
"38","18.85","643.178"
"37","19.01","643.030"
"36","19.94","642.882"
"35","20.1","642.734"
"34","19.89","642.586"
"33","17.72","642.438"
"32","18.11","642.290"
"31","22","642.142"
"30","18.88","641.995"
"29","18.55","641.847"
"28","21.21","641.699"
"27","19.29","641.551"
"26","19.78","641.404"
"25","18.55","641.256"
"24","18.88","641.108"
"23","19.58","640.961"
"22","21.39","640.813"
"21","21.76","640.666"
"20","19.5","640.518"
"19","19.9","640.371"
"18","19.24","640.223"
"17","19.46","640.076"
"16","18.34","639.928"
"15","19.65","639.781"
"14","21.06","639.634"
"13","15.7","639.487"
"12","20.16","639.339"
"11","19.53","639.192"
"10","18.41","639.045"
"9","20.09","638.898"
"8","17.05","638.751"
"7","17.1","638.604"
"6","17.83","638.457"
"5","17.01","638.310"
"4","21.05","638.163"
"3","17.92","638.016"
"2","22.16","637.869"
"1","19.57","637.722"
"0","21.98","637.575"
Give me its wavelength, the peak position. 658.615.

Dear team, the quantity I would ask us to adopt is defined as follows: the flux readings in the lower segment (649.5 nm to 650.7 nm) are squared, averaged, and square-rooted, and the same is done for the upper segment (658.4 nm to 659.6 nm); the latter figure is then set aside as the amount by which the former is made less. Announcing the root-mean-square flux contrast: -2.2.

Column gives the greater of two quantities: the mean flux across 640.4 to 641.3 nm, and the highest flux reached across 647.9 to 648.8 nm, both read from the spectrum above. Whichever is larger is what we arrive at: 21.8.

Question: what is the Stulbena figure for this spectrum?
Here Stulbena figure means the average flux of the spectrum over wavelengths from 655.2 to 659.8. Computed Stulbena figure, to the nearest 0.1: 20.6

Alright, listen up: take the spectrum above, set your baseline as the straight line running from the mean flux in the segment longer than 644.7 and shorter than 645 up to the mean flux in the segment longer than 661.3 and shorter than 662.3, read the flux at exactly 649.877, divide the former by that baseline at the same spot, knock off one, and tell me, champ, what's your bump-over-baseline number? -0.11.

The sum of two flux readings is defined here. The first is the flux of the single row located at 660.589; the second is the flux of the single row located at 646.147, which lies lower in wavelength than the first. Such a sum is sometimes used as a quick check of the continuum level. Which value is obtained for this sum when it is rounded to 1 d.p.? 39.8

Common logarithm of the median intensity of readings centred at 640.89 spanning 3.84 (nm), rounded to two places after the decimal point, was 1.29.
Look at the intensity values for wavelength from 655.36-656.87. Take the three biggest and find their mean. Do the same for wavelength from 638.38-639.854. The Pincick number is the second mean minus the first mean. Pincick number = -1.4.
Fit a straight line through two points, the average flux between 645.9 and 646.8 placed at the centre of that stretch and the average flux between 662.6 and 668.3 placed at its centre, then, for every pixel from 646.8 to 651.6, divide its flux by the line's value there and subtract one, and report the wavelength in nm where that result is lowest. 649.578 nm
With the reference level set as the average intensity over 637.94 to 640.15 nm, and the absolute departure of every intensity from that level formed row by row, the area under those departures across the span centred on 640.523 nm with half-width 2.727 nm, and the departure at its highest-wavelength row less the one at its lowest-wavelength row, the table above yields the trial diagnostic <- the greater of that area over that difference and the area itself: 7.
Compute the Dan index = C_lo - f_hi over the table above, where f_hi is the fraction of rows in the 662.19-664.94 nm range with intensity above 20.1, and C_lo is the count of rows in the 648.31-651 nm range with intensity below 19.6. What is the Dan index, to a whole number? 8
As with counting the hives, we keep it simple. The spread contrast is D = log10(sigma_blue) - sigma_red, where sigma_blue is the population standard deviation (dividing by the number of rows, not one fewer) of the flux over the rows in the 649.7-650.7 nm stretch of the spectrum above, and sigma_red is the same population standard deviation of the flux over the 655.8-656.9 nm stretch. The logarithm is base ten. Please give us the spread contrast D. -2.3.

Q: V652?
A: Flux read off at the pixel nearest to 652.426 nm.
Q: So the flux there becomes 19.69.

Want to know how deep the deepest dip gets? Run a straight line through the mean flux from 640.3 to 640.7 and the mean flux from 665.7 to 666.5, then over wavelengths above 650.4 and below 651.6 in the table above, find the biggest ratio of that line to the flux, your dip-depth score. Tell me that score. 1.04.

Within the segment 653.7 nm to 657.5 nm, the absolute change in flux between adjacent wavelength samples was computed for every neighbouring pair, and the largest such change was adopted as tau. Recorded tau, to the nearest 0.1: 5.9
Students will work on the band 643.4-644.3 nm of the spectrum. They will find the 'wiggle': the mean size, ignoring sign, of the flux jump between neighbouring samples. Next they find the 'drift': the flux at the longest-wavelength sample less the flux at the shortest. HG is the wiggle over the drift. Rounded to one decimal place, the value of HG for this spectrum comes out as -1.5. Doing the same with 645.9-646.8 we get 3.6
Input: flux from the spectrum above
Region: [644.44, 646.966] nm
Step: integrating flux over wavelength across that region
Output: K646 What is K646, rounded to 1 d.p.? 50.3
